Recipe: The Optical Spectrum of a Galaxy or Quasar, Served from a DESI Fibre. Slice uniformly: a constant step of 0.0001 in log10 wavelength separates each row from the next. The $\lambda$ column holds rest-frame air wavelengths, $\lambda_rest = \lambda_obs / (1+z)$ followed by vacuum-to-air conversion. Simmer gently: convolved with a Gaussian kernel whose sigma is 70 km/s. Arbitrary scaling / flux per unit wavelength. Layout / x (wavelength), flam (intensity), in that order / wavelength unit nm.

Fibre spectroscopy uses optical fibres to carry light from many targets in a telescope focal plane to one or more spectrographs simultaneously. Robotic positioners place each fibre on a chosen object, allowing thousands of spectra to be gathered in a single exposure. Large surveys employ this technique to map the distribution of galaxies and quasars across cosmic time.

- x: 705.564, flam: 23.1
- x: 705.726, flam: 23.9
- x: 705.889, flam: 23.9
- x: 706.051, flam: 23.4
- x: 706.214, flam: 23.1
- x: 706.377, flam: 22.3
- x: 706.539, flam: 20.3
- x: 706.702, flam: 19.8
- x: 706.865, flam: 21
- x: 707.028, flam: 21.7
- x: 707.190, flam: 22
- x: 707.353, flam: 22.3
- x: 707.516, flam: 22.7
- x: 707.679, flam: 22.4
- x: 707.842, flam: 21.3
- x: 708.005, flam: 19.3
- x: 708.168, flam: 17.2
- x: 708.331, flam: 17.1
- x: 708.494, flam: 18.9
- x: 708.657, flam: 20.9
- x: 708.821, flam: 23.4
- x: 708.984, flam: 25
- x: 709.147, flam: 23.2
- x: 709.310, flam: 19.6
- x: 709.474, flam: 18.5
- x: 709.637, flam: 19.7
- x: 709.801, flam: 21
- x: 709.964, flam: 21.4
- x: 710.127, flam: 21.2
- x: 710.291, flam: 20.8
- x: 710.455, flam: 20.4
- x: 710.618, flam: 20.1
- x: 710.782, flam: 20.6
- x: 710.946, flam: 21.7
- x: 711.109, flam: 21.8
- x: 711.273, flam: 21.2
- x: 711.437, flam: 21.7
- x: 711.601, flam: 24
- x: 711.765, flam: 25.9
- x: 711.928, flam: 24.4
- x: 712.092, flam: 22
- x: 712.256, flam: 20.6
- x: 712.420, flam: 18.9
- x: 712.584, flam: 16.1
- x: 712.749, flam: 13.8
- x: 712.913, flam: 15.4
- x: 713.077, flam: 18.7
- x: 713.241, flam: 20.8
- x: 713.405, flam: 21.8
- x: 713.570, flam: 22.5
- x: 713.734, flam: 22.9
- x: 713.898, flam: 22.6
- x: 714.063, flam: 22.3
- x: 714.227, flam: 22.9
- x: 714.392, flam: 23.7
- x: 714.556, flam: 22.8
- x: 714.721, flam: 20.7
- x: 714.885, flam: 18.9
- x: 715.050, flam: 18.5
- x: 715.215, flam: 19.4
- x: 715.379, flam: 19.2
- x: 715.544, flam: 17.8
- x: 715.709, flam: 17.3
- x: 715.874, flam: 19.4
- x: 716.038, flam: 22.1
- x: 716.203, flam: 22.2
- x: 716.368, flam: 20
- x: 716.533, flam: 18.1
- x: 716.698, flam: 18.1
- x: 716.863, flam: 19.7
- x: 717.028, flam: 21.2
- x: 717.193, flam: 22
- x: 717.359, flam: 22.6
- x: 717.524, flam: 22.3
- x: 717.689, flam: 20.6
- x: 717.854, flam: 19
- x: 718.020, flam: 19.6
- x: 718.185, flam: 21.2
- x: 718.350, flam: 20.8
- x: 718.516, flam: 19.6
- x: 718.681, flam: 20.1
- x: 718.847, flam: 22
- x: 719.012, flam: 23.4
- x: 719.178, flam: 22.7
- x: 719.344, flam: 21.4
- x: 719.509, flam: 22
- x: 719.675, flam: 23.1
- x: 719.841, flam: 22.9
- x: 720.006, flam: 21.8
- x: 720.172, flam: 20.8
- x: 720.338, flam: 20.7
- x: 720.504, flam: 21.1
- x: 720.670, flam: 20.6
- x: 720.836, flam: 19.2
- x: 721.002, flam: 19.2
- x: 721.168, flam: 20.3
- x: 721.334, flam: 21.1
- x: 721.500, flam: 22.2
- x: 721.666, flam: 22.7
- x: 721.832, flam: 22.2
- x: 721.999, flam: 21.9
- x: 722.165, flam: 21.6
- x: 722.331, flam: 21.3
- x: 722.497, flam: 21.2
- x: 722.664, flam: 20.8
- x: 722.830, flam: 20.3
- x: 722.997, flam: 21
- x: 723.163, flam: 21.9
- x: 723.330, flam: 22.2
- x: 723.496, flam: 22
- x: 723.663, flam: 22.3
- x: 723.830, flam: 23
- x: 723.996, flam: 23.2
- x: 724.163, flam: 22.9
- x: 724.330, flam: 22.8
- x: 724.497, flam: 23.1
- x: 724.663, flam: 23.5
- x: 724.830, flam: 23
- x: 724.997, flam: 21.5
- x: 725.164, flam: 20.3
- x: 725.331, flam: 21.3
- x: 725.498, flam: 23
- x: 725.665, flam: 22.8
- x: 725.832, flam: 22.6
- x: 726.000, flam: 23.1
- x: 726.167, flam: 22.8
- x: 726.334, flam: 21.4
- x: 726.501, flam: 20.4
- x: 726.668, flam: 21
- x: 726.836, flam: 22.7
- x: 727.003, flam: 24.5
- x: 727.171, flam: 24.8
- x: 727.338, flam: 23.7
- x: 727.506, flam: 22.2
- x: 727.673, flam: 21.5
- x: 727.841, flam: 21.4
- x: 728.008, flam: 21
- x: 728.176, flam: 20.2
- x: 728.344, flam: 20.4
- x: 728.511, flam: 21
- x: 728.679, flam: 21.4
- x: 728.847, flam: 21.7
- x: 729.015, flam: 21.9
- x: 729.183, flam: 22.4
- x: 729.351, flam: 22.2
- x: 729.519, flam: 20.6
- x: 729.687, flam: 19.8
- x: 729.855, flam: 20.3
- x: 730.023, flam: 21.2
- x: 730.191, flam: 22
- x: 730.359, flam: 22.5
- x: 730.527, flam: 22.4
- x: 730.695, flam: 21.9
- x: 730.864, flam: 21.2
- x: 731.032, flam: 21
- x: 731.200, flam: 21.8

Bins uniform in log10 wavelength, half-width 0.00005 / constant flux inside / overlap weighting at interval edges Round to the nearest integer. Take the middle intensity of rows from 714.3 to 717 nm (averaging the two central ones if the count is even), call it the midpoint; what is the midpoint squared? 376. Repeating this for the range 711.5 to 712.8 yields 454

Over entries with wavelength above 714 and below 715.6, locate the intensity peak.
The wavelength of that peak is 714.392 nm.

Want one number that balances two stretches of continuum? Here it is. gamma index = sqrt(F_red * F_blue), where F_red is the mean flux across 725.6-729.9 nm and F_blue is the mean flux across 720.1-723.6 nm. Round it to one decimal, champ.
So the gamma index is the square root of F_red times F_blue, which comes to 21.5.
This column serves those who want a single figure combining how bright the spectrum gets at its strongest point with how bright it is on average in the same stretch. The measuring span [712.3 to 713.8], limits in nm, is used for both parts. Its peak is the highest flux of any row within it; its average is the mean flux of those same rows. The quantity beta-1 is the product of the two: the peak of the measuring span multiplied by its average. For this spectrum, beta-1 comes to 435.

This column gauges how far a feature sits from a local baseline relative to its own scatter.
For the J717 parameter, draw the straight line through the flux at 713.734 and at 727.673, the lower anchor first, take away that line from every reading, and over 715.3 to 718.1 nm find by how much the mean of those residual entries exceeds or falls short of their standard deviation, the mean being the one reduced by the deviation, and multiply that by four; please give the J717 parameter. -17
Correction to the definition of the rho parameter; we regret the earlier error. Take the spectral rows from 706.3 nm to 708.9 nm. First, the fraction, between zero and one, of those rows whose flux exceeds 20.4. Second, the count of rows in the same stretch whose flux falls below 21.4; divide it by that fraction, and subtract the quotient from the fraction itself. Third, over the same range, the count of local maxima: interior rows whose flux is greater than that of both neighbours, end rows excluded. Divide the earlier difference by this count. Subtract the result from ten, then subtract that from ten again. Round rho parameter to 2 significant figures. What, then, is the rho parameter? -14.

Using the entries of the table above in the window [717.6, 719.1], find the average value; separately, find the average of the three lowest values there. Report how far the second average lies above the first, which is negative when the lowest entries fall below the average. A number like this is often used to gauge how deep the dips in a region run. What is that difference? -1.3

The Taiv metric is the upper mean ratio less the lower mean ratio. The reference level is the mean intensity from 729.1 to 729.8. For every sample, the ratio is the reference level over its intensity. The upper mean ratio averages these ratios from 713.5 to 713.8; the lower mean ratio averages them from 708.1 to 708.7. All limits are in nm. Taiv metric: -0.22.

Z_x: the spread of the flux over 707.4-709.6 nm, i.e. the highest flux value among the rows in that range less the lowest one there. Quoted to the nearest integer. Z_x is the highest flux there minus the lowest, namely 8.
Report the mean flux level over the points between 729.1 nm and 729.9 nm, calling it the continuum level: 21.1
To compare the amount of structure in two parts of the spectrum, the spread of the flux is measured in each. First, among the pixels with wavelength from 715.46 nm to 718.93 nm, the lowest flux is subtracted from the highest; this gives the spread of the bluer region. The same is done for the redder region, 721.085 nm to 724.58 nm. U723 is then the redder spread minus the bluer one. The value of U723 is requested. -2.4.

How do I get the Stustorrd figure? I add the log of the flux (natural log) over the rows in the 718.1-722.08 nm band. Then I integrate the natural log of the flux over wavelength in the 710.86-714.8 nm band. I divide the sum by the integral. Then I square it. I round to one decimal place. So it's 37.5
